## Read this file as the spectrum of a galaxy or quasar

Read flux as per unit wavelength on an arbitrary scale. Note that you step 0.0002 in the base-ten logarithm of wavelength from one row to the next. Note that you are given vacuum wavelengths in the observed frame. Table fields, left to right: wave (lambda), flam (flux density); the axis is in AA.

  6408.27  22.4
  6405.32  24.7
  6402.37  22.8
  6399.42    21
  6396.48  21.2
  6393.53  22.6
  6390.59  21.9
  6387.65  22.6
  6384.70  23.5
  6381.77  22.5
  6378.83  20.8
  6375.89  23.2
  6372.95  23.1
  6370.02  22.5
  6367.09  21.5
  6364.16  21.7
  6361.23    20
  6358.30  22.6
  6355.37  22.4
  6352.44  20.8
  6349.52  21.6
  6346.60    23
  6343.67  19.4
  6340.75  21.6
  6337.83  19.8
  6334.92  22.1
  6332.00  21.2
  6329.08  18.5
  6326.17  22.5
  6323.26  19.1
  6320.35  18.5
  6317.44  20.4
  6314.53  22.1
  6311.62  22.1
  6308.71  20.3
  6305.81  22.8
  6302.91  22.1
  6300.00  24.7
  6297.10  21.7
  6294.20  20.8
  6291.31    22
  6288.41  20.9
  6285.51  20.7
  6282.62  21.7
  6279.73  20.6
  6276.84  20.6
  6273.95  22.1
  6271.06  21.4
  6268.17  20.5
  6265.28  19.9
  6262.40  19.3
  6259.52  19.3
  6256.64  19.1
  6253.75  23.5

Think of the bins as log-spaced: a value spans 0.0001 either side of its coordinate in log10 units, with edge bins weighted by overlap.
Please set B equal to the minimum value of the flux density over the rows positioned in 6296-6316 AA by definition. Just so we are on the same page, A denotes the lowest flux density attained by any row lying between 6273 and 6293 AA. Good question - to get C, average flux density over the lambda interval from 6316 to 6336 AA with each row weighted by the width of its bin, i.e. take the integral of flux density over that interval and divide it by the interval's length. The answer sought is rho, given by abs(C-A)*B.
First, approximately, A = 20.6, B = 20.3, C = 20.3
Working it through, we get 6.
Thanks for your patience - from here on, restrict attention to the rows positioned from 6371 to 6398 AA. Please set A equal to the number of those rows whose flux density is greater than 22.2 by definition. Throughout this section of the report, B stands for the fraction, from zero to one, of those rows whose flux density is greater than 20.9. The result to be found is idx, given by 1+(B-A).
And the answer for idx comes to -4.1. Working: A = 6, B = 0.89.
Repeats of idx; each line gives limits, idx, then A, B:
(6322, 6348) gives -0.4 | 2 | 0.56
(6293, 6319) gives -0.3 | 2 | 0.67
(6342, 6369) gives -1.3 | 3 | 0.67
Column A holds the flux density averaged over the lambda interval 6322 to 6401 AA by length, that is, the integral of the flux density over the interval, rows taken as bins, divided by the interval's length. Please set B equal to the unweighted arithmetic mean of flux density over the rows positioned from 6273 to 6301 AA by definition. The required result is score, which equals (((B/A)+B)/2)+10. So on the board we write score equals 21.3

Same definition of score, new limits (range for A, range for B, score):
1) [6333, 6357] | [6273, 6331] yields 21.1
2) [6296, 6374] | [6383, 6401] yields 21.6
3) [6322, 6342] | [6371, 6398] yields 21.7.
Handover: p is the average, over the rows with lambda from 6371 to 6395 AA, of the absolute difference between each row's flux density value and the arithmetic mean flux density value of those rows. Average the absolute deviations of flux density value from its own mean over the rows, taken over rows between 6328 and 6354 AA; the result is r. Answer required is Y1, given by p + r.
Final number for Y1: 1.72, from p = 0.59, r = 1.12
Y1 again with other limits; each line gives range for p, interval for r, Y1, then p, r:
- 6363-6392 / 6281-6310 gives 1.59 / 0.68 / 0.90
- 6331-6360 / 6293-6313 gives 1.90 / 0.92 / 0.98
